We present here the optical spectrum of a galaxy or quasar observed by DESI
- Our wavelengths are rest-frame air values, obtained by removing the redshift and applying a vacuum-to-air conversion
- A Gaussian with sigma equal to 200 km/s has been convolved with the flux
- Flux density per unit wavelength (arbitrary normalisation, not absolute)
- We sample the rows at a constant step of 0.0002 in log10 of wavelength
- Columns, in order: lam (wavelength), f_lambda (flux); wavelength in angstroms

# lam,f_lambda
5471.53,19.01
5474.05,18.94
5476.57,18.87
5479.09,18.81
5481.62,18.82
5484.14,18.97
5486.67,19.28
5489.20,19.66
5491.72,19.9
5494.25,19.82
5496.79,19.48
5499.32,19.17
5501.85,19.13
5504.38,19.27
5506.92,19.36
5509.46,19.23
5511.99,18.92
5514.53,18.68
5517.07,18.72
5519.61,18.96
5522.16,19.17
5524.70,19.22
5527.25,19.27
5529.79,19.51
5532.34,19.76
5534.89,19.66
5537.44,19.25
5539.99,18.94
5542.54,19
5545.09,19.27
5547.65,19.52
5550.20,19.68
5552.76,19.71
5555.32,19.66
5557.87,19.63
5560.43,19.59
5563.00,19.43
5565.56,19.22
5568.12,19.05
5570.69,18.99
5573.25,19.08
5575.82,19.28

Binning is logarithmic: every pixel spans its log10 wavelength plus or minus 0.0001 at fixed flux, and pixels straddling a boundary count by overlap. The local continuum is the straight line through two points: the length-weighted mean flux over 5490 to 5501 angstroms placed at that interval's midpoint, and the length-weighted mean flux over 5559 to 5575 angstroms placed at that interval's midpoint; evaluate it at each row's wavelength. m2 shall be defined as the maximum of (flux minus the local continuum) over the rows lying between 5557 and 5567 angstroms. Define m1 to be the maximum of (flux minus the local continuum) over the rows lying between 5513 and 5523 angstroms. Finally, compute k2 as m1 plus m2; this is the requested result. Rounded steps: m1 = -0.3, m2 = 0.4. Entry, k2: 0.08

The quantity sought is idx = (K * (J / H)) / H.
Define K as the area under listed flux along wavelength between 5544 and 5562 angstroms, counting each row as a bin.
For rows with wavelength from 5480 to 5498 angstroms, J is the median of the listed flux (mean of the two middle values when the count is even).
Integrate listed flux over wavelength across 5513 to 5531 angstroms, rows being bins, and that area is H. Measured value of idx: 0.058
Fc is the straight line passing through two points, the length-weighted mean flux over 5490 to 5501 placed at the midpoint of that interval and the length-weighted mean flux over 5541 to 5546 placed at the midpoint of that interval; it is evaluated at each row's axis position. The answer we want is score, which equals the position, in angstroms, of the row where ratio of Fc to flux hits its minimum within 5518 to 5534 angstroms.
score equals 5532.34 angstroms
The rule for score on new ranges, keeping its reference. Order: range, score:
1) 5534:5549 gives 5534.89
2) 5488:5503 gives 5491.72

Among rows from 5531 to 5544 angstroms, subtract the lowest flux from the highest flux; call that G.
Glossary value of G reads 0.82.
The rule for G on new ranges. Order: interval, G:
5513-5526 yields 0.54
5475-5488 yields 0.47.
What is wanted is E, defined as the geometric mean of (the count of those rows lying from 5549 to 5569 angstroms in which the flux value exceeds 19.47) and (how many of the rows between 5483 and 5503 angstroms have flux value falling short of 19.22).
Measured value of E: 3.87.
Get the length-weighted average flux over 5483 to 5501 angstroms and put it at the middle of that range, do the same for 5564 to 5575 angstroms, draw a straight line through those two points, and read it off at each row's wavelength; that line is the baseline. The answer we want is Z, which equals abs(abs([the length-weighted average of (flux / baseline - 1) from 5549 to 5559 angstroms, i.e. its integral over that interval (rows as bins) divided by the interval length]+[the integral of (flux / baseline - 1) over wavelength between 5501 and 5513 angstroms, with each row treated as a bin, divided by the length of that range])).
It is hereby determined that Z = 0.015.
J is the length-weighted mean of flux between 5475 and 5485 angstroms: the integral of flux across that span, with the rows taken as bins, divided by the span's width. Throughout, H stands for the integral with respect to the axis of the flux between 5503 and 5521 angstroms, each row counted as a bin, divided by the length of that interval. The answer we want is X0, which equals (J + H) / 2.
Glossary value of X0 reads 18.9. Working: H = 19.0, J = 18.87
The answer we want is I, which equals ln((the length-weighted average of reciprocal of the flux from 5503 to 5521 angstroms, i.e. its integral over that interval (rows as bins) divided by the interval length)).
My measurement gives -2.95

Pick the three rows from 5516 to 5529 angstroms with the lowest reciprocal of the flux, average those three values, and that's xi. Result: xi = 0.0520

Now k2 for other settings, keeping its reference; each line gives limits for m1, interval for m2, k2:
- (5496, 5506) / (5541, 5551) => 0.27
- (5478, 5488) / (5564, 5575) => -0.36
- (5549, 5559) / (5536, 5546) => 0.35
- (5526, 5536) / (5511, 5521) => -0.14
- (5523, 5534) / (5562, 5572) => 0.54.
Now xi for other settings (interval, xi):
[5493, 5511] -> 0.0511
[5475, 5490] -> 0.0518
